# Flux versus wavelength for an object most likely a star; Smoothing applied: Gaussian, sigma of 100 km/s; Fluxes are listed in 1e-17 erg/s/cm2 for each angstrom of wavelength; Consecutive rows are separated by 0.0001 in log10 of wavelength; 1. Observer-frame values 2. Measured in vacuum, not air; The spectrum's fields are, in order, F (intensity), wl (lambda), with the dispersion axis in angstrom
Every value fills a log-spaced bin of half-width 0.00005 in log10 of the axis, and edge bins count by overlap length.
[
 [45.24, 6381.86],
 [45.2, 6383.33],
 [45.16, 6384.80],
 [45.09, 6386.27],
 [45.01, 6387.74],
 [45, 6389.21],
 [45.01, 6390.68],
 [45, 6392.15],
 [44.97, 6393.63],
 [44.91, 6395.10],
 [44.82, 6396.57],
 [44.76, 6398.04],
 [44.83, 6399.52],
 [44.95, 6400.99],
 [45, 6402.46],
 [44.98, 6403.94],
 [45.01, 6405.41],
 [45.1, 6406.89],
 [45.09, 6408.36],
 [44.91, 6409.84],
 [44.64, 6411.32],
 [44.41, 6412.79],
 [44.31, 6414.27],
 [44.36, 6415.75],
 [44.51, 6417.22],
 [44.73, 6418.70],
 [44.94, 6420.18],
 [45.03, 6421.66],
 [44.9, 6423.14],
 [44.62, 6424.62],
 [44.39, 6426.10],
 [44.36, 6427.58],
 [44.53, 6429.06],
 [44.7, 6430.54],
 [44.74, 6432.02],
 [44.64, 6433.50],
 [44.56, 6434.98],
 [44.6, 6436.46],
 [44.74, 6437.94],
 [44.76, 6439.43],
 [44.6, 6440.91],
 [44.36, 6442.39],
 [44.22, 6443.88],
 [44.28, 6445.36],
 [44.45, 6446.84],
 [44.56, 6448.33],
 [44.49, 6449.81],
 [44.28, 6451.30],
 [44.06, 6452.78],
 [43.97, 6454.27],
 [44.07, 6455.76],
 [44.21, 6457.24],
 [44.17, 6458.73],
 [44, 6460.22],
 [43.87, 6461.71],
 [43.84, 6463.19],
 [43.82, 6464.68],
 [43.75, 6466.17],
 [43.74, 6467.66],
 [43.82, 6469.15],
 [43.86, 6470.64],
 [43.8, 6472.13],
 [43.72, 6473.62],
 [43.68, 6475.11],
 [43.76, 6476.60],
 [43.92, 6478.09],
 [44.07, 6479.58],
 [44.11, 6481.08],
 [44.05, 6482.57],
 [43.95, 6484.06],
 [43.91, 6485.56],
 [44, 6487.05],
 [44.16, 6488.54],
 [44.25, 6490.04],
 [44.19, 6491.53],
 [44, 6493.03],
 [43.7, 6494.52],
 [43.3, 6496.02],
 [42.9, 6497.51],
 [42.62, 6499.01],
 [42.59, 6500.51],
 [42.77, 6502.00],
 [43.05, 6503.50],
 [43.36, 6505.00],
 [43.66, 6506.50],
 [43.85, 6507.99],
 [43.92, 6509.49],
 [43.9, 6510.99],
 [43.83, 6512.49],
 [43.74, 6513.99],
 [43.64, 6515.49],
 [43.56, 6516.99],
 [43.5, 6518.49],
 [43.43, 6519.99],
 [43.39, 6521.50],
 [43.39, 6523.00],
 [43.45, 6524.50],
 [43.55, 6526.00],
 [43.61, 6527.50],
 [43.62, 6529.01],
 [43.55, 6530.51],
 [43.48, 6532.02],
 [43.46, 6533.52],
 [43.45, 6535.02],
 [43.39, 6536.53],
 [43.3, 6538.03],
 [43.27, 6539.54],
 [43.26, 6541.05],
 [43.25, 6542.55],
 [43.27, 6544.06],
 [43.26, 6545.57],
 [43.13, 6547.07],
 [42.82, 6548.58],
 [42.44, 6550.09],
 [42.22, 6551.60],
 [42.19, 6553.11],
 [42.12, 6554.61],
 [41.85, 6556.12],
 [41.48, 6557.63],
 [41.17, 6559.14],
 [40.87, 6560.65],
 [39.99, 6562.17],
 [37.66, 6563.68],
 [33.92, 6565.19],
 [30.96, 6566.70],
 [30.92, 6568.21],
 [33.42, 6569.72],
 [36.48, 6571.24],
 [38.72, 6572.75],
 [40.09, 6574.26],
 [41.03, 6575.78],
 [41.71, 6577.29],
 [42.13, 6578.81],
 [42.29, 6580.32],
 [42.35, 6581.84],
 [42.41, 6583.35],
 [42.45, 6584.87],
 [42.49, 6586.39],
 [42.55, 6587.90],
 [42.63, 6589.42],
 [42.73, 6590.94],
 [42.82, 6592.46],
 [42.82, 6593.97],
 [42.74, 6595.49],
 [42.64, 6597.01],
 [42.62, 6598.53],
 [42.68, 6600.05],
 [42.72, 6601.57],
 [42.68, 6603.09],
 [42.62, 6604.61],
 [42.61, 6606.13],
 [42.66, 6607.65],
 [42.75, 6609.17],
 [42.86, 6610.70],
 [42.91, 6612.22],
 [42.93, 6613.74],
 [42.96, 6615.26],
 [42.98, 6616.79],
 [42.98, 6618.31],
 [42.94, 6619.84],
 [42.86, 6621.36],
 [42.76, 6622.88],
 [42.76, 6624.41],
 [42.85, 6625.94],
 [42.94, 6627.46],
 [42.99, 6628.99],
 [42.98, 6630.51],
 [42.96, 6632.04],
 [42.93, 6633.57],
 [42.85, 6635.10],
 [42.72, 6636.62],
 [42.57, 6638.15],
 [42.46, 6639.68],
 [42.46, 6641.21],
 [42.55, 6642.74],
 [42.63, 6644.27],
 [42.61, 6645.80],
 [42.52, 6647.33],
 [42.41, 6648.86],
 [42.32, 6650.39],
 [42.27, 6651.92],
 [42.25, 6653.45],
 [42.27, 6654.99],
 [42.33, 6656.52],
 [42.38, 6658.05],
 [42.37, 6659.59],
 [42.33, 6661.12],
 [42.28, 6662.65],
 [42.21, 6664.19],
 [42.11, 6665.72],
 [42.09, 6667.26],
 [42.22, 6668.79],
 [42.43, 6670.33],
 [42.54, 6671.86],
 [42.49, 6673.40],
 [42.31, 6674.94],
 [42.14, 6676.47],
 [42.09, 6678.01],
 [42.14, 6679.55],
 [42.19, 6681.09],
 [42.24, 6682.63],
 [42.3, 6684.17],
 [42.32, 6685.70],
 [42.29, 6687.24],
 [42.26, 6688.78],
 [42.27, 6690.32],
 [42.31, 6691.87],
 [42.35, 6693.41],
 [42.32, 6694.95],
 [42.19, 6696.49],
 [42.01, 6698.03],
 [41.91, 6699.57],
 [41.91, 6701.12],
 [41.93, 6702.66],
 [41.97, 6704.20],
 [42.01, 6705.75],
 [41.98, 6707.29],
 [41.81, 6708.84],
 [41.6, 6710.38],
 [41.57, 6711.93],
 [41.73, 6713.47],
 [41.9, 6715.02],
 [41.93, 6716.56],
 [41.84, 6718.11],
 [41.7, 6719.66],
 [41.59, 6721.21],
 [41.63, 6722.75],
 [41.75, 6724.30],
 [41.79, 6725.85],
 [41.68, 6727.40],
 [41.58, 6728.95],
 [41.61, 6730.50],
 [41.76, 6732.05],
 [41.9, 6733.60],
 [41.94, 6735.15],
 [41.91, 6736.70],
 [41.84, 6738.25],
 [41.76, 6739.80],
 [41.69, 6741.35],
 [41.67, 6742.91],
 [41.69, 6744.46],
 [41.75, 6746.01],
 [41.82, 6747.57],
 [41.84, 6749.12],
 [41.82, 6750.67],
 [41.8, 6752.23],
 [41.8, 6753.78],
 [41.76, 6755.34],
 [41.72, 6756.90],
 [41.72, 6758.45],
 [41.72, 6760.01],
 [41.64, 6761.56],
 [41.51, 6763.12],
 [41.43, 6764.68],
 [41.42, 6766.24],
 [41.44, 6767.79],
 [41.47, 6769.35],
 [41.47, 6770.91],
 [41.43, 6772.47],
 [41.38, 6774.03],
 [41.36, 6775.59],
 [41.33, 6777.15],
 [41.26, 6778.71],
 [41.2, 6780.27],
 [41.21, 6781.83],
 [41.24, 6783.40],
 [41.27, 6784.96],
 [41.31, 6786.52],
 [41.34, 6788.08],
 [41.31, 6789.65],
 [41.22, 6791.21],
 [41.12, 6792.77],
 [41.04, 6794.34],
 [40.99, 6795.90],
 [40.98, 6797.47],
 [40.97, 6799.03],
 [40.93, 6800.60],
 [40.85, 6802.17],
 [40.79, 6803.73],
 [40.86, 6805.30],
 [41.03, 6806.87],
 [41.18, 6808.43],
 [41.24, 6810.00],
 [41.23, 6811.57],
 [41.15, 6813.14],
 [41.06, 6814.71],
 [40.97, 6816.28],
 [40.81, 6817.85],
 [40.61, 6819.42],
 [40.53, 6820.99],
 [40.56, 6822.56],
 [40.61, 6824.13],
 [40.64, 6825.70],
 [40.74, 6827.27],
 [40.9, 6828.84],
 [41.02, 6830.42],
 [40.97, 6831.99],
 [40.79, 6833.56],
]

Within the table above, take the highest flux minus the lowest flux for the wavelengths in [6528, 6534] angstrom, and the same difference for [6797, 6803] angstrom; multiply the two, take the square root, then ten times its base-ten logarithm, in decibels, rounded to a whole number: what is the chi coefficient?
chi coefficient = -8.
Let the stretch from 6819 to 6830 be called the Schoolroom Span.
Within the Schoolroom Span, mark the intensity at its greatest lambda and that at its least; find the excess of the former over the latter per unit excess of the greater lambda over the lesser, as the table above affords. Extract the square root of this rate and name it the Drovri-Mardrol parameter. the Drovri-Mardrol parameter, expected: 0.18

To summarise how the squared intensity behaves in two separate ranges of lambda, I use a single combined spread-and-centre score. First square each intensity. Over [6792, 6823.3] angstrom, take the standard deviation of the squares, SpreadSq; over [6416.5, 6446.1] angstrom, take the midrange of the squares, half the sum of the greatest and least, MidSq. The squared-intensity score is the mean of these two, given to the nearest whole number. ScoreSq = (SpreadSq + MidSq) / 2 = 1004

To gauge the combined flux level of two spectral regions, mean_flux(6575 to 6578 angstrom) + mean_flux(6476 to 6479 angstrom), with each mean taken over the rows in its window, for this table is 85.2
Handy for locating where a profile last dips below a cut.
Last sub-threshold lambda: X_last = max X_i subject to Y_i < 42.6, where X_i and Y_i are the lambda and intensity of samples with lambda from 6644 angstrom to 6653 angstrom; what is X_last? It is 6651.92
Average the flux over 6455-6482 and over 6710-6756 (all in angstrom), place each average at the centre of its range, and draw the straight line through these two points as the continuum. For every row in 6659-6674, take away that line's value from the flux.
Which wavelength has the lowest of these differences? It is 6667.26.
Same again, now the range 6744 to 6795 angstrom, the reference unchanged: 6794.34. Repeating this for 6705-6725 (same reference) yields 6711.93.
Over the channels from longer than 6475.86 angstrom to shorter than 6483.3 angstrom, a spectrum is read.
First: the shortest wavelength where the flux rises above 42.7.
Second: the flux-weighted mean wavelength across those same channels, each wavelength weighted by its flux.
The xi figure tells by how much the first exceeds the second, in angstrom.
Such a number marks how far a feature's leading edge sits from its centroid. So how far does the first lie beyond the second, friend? -3.0 angstrom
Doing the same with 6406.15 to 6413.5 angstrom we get -2.9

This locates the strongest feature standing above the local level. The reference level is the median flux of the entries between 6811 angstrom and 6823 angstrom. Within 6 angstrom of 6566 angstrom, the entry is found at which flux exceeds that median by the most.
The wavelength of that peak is 6560.65 angstrom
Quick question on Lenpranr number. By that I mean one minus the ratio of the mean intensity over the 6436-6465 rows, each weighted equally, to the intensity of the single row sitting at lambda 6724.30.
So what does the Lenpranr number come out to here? -0.060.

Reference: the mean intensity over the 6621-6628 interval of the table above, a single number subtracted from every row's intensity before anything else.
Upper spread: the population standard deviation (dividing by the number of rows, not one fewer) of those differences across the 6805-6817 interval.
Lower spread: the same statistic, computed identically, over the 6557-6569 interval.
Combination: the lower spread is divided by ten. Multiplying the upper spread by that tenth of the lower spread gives 0.053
